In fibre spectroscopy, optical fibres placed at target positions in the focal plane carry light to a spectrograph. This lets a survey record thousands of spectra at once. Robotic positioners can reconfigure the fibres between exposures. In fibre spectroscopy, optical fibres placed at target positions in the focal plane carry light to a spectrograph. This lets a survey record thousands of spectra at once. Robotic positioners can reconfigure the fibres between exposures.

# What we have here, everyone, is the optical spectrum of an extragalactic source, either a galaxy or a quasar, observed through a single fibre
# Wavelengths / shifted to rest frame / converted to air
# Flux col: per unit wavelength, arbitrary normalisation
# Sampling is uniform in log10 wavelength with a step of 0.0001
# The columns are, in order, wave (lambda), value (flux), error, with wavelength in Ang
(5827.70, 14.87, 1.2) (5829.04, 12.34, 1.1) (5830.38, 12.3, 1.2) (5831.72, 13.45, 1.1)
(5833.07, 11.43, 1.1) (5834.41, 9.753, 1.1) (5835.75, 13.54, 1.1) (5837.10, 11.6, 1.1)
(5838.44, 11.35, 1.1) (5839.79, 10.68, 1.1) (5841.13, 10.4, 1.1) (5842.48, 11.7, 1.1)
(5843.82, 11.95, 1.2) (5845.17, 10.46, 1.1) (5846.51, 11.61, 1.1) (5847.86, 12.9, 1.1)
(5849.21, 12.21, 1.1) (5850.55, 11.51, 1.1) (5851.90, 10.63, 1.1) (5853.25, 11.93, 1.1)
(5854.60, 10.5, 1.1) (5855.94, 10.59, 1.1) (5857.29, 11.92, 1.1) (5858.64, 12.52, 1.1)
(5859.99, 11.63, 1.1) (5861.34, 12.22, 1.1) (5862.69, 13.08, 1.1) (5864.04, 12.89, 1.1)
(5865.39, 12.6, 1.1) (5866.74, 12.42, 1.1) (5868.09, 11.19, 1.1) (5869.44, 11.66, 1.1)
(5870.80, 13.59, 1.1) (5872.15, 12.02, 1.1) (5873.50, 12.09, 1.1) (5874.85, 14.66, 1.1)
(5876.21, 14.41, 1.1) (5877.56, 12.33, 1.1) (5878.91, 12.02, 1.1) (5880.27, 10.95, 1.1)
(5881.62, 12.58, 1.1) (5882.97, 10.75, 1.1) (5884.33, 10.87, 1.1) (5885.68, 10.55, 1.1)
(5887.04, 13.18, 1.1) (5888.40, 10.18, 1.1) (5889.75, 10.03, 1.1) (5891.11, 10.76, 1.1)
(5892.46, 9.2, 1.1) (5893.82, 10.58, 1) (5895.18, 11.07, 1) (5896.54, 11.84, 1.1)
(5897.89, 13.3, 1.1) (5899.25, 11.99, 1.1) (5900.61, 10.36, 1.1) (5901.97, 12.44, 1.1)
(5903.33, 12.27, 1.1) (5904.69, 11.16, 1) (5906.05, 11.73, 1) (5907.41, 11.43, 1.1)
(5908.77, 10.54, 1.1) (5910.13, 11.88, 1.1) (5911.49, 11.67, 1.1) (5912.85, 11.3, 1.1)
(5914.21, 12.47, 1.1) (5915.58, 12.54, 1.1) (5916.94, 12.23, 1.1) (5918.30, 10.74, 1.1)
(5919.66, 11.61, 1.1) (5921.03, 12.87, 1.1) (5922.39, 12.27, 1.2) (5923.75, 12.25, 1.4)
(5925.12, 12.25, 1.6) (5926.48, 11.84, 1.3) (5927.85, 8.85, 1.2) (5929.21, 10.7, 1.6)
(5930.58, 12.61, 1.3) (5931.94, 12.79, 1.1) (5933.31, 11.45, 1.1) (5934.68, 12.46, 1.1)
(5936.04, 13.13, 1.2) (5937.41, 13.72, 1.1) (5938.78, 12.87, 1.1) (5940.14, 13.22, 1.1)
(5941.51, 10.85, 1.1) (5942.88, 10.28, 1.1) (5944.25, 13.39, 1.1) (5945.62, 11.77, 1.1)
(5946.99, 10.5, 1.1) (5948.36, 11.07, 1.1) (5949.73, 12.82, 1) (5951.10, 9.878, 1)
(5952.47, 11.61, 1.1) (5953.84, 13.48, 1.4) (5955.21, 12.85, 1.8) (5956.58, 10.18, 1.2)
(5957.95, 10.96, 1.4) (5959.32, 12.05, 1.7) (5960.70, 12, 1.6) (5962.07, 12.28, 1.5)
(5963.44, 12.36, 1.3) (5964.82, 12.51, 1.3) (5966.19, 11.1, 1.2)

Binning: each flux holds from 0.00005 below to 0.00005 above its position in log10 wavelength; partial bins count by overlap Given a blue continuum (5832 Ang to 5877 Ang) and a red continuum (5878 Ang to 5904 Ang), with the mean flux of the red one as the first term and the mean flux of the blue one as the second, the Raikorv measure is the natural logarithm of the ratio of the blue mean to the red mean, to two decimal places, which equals 0.05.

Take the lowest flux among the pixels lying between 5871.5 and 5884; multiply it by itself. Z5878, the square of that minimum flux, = 116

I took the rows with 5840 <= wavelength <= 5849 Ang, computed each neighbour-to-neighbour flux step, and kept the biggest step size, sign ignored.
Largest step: 1.49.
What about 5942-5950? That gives 3.11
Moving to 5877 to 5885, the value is 1.83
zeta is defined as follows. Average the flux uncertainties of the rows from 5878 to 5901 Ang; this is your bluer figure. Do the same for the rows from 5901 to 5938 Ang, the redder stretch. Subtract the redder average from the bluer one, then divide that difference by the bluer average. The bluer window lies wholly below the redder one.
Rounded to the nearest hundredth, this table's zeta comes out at -0.07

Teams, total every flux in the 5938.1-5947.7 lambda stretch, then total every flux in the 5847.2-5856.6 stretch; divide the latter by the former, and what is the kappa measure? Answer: 0.97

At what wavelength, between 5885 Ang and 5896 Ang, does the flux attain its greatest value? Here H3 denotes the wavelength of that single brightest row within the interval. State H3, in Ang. 5887.04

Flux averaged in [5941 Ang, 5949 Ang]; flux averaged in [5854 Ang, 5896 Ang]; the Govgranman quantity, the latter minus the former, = 0.5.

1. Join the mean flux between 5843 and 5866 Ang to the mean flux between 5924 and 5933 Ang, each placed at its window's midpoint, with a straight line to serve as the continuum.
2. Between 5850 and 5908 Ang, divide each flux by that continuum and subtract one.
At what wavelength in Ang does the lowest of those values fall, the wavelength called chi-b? 5892.46 Ang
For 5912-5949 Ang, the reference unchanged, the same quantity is 5927.85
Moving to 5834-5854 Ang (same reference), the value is 5834.41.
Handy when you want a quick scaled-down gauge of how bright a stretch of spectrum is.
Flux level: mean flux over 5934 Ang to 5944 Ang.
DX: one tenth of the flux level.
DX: 1.24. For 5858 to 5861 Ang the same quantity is 1.21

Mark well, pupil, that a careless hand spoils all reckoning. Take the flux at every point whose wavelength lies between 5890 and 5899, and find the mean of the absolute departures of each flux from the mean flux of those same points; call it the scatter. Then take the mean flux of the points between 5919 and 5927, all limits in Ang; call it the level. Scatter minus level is -11.2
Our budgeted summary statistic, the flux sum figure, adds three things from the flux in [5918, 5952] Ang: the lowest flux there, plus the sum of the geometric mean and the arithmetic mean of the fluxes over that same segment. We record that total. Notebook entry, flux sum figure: 32.5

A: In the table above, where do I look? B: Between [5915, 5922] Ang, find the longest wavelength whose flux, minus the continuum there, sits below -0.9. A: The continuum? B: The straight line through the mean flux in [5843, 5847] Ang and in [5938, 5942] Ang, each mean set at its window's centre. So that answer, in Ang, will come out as 5918.30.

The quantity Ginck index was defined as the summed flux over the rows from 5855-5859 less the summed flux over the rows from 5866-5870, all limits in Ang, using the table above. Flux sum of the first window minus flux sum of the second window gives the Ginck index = 0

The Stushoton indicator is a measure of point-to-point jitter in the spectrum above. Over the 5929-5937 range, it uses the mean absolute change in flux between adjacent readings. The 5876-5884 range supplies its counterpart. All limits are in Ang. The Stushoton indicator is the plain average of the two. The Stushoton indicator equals 1.20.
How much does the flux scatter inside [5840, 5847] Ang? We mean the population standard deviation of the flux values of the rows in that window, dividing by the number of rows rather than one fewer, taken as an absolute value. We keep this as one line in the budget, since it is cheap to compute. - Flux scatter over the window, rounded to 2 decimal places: 0.66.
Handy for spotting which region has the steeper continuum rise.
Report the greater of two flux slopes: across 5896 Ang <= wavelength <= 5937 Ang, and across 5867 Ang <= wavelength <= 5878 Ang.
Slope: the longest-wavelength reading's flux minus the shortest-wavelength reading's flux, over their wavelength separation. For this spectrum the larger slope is 0.12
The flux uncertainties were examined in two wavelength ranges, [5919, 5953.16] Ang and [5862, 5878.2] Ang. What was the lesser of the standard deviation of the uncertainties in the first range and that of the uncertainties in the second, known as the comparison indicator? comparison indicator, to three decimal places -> 0.000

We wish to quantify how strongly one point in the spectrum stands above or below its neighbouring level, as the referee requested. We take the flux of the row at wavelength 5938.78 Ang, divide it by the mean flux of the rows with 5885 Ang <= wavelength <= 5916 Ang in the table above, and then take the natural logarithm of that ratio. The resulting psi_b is 0.12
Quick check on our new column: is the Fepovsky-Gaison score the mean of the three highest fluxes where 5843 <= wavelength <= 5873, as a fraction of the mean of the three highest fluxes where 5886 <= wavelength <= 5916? 1.01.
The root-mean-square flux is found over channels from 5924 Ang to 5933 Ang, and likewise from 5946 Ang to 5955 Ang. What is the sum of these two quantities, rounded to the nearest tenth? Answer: 23.2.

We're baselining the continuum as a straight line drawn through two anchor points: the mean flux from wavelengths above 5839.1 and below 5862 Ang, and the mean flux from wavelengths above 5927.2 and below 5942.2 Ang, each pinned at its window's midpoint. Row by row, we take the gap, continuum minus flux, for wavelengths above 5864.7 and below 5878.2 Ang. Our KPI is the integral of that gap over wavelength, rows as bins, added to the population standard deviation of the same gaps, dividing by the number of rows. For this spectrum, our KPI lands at -13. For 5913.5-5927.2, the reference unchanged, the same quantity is -1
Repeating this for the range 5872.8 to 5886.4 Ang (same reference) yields -4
